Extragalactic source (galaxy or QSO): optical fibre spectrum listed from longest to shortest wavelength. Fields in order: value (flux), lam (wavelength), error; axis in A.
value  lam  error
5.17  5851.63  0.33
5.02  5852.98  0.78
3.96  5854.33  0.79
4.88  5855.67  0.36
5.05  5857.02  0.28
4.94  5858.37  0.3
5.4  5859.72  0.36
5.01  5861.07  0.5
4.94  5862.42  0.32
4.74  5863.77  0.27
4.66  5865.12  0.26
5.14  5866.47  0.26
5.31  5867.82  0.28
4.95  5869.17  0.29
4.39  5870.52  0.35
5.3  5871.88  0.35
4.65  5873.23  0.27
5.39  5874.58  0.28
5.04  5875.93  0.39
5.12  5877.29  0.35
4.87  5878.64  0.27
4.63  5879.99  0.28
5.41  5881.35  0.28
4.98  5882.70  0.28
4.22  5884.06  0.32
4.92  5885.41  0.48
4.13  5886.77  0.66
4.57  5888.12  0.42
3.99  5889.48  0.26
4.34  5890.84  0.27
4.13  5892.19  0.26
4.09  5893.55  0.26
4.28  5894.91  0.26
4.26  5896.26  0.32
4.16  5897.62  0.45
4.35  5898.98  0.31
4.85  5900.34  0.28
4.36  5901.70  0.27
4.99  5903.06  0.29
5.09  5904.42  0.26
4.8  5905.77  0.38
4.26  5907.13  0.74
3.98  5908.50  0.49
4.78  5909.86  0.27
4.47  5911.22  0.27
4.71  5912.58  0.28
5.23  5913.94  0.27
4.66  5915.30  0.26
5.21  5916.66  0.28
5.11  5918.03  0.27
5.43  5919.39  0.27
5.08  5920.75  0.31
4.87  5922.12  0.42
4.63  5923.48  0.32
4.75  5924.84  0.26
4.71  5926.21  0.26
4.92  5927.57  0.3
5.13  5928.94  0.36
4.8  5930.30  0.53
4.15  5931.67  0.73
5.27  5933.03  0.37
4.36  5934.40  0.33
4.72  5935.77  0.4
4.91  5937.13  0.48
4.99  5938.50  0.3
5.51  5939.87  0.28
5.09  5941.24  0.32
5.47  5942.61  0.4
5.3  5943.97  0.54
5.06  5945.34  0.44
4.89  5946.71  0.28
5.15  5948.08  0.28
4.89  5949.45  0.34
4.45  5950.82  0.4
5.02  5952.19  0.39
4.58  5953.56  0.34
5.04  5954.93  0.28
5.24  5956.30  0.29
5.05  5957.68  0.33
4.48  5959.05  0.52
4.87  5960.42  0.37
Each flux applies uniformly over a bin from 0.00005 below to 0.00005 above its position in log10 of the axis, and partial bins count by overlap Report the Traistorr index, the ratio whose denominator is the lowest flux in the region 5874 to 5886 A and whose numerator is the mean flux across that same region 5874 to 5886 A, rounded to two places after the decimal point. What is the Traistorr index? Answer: 1.17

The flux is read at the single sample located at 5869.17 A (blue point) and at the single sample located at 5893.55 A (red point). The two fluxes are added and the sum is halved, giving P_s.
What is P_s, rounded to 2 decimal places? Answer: 4.52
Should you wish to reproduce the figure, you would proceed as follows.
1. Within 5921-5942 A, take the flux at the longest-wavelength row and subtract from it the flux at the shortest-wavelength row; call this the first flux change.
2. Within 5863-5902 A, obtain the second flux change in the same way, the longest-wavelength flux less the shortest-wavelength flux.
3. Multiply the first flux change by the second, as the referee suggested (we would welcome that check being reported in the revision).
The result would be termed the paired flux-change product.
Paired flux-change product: -0.084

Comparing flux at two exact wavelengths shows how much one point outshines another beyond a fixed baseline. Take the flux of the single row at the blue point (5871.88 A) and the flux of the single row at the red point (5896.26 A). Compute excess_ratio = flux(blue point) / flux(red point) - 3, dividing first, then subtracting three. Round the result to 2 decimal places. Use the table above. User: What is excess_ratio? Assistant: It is -1.76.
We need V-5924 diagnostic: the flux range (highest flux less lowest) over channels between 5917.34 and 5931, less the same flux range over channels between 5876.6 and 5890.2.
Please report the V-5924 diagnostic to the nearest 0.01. -0.62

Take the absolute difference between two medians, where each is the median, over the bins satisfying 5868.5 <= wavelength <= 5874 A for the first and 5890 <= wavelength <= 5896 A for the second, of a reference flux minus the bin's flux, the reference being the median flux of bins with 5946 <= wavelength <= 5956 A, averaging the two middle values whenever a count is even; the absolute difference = 0.6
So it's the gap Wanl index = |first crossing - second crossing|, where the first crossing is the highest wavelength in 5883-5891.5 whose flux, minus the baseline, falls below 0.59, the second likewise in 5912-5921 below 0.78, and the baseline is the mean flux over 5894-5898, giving 24.5 A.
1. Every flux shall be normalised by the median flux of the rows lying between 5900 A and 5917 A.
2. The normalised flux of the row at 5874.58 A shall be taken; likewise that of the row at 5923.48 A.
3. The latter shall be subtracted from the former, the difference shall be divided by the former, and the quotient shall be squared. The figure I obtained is 0.020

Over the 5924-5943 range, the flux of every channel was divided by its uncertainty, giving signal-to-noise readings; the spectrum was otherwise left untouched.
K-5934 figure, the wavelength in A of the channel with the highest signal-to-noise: 5939.87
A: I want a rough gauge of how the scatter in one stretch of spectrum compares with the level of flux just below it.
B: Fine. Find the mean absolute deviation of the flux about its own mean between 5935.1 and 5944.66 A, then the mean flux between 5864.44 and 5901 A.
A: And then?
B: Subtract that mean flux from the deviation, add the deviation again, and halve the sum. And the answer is -2.09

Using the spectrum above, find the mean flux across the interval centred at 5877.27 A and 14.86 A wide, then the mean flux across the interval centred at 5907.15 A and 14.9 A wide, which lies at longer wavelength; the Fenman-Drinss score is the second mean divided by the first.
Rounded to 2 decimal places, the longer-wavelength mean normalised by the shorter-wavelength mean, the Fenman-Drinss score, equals 0.95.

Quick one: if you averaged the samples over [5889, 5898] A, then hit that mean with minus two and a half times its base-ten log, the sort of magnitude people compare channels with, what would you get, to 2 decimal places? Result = -1.55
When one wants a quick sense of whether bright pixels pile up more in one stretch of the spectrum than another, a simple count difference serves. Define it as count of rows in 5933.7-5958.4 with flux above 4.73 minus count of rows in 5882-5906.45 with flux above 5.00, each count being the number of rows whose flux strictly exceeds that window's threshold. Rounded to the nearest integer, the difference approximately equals 13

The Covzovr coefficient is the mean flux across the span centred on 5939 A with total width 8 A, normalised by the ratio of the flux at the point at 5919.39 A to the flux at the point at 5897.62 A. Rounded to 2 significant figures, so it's 3.9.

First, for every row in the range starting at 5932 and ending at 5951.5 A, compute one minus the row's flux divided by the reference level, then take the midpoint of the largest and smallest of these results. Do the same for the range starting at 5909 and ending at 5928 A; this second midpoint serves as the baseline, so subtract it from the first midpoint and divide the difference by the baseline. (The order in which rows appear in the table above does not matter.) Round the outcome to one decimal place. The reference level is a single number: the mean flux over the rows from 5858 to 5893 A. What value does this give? -0.1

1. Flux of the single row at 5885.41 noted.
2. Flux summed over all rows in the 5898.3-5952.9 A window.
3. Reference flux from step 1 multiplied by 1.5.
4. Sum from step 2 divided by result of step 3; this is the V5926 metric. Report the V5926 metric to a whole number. 26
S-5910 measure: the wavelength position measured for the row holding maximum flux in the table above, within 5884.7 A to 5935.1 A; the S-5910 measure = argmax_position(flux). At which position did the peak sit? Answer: 5919.39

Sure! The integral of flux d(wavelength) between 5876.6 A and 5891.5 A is 69.3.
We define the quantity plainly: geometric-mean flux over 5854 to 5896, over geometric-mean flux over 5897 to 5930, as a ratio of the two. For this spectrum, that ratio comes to 0.995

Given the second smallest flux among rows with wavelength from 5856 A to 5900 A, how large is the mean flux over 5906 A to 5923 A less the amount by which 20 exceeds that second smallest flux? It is -11.1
